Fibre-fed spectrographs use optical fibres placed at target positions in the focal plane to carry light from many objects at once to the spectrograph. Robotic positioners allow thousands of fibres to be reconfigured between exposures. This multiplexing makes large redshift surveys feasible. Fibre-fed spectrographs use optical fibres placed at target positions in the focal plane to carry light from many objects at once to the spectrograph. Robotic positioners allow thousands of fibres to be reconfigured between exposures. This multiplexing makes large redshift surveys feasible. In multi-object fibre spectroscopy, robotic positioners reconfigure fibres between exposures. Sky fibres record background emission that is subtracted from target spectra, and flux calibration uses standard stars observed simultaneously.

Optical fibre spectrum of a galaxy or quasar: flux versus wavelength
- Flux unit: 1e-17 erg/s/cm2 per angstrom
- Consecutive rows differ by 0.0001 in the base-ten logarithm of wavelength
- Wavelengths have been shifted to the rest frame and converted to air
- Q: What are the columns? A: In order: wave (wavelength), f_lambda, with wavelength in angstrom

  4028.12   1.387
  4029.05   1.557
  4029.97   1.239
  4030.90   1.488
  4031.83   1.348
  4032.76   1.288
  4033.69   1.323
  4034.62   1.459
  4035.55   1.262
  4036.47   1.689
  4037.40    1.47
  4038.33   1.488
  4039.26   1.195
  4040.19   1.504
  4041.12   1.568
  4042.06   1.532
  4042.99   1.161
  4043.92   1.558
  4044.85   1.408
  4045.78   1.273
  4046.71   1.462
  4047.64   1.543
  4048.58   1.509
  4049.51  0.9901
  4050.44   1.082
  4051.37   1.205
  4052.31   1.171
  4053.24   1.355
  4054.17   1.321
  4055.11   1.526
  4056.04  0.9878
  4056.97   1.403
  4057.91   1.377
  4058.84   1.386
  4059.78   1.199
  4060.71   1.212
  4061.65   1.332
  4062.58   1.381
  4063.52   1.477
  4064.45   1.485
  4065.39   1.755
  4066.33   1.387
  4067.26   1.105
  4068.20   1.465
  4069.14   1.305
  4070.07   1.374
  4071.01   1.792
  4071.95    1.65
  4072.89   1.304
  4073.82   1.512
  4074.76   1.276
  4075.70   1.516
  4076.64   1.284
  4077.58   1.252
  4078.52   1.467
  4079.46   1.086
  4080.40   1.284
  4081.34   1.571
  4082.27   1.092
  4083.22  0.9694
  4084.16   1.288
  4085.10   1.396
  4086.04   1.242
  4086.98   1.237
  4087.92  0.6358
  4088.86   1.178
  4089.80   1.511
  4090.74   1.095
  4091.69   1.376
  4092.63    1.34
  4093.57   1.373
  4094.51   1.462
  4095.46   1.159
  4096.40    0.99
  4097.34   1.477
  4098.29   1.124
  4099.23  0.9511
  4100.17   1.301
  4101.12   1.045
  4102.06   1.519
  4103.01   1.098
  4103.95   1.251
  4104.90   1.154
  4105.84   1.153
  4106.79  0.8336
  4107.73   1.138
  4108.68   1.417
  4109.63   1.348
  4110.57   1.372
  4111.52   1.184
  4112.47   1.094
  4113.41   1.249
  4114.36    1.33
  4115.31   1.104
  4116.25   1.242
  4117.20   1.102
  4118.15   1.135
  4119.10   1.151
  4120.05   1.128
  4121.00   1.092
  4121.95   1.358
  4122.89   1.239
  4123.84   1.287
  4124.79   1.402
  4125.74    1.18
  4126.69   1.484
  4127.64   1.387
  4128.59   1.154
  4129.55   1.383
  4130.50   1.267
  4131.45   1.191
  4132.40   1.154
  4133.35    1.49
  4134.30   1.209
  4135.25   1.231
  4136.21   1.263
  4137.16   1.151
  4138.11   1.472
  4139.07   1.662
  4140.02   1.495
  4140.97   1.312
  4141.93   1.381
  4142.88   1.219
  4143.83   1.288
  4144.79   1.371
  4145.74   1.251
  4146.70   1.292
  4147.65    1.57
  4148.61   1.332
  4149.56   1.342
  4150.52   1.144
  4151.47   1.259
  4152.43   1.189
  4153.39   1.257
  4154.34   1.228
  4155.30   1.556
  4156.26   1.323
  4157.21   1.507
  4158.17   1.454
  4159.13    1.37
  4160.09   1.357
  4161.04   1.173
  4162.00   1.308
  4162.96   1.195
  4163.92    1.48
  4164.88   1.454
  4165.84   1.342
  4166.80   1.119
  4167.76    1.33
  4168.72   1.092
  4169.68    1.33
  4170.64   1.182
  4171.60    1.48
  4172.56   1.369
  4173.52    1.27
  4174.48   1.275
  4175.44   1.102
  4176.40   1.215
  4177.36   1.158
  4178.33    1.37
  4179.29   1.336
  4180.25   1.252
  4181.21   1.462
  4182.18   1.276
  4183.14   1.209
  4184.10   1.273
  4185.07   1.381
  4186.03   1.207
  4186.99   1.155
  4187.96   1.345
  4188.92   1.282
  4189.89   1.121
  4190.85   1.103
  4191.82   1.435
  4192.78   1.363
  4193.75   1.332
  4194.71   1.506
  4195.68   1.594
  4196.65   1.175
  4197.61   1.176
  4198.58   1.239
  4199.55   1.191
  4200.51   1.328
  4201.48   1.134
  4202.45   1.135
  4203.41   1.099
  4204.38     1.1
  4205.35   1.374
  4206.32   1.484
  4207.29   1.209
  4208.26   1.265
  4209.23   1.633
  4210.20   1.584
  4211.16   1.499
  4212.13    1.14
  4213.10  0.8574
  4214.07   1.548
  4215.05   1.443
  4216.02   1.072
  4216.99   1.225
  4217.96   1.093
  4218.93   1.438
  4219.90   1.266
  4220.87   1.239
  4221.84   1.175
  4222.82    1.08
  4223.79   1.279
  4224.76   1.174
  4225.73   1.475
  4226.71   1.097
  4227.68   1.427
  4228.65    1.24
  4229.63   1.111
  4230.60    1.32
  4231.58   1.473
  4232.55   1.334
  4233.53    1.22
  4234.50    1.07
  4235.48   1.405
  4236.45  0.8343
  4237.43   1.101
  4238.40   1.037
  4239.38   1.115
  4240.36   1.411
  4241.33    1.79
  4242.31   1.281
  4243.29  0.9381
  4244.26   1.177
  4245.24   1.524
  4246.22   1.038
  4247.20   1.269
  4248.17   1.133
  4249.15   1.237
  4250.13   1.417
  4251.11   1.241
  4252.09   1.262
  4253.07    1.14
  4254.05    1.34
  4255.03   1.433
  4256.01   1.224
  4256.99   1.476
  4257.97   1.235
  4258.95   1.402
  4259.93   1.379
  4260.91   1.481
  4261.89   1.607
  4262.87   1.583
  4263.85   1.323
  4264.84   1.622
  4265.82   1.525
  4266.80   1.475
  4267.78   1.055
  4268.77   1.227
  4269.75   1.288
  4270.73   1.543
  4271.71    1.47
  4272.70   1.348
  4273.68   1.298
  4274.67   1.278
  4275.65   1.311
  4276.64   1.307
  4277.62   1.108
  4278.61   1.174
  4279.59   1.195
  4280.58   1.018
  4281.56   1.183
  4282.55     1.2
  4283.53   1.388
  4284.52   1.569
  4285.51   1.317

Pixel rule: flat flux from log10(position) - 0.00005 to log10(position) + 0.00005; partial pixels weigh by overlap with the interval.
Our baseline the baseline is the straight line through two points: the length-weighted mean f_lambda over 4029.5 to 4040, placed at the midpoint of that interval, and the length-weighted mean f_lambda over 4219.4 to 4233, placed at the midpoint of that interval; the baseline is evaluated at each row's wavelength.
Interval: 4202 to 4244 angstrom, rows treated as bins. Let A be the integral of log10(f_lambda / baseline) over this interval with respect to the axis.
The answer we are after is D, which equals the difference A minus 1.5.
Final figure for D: -1.86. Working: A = -0.4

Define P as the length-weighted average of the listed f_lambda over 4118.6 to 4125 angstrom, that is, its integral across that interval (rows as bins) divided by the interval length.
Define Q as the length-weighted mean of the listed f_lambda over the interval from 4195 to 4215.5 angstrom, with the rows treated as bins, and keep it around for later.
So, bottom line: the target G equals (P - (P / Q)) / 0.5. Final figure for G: 0.563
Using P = 1.23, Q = 1.30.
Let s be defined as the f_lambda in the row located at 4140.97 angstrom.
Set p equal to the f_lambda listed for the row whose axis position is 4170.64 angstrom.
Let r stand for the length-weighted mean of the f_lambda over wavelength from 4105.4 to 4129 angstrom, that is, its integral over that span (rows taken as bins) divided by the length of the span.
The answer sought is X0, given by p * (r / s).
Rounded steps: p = 1.182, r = 1.22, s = 1.312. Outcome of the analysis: 1.1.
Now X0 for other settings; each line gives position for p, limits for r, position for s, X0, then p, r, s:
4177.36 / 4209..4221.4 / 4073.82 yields 1.0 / 1.158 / 1.30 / 1.512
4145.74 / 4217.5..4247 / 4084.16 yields 1.2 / 1.251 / 1.24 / 1.288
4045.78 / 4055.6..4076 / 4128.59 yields 1.5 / 1.273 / 1.39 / 1.154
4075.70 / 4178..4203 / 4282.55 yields 1.6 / 1.516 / 1.28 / 1.2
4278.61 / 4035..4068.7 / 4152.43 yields 1.4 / 1.174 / 1.37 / 1.189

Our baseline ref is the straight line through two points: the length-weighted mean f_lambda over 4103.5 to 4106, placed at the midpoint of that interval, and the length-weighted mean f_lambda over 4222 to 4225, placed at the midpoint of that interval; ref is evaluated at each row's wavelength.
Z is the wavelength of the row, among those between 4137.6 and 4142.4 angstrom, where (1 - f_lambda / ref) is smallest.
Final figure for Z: 4139.07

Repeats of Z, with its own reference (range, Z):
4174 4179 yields 4178.33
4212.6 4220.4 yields 4214.07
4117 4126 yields 4124.79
